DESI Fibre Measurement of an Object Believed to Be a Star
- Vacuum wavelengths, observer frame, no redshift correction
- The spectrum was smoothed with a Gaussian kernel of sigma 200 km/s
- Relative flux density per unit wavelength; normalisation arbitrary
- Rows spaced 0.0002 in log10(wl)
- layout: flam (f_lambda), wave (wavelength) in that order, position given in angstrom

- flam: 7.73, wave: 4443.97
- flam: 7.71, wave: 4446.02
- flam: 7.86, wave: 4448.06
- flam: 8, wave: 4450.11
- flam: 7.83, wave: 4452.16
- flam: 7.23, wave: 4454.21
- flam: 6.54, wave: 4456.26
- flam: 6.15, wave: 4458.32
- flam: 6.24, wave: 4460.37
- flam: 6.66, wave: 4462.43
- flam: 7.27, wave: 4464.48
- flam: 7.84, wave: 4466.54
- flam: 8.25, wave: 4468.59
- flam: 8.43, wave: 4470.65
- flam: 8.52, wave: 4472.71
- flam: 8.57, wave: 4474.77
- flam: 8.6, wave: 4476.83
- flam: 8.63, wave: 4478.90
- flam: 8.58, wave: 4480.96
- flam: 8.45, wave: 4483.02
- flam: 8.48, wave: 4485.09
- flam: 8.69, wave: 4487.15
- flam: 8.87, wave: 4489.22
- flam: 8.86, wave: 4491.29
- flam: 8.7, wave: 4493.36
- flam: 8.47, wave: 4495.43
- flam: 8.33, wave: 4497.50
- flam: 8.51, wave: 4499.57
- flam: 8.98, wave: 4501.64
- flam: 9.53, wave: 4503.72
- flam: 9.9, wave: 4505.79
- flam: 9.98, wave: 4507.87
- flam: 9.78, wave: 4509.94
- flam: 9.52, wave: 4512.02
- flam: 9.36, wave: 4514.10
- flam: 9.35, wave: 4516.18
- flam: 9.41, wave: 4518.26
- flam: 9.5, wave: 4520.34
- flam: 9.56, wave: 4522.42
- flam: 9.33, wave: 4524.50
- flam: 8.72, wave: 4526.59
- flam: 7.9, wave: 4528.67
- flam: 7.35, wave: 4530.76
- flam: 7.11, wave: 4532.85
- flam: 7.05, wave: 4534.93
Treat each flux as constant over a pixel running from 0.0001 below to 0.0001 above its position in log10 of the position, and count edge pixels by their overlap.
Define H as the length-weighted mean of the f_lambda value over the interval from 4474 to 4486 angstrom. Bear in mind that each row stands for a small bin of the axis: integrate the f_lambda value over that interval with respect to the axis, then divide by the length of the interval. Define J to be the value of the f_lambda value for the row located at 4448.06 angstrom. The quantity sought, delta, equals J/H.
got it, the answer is 0.92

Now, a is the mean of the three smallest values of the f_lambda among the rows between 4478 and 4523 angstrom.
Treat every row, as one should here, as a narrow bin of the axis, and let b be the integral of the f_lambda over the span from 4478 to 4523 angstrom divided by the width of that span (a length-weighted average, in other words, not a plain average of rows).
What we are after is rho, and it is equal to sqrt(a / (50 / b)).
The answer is 1.2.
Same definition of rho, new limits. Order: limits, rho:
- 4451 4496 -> 1.0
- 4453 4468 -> 0.9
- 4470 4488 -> 1.2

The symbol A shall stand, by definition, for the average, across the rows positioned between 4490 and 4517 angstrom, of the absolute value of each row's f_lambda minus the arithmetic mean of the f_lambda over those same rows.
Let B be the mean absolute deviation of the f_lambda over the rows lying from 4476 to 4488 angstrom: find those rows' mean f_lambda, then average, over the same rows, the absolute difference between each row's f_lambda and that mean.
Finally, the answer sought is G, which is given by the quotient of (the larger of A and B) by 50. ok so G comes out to 0.0098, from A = 0.5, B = 0.07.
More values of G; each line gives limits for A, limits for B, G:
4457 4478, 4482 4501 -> 0.0172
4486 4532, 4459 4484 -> 0.0133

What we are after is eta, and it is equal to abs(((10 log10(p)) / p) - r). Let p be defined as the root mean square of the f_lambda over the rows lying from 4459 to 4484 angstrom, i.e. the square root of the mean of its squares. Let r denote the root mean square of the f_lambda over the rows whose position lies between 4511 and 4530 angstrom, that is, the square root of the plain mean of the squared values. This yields 8.1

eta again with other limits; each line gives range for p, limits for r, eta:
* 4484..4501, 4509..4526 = 8.4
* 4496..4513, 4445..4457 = 6.5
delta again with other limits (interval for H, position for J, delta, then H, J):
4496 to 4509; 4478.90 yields 0.94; 9.19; 8.63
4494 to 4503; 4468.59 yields 0.96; 8.61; 8.25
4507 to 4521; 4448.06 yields 0.82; 9.56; 7.86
